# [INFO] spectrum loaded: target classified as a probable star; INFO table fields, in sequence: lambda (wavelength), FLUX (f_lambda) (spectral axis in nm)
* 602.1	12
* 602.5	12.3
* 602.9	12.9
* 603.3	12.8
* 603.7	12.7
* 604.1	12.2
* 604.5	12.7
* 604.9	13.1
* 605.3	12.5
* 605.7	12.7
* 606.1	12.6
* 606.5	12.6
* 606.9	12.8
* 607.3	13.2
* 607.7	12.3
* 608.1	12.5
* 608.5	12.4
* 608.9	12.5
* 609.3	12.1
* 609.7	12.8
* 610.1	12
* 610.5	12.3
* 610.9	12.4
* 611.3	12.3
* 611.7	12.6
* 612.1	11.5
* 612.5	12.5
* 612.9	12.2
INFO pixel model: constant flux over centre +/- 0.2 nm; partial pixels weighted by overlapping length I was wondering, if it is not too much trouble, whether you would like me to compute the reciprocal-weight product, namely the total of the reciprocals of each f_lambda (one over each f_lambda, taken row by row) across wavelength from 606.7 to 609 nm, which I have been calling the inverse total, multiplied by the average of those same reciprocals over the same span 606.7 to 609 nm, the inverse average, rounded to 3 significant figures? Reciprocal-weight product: 0.0377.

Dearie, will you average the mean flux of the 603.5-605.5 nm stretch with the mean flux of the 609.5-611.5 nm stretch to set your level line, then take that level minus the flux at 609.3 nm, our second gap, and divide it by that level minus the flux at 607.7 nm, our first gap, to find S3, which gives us 2.0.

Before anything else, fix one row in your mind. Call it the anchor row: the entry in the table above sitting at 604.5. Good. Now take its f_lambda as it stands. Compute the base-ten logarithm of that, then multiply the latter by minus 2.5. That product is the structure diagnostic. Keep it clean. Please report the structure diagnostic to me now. -2.76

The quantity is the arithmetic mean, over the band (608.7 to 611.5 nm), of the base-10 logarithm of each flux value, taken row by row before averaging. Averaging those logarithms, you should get 1.09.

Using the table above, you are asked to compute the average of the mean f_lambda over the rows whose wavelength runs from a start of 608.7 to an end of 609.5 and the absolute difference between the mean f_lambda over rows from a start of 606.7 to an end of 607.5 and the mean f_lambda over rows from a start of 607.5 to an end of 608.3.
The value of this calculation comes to 6.45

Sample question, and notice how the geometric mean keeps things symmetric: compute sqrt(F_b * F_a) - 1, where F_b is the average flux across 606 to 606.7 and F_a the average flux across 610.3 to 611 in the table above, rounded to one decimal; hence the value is 11.5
